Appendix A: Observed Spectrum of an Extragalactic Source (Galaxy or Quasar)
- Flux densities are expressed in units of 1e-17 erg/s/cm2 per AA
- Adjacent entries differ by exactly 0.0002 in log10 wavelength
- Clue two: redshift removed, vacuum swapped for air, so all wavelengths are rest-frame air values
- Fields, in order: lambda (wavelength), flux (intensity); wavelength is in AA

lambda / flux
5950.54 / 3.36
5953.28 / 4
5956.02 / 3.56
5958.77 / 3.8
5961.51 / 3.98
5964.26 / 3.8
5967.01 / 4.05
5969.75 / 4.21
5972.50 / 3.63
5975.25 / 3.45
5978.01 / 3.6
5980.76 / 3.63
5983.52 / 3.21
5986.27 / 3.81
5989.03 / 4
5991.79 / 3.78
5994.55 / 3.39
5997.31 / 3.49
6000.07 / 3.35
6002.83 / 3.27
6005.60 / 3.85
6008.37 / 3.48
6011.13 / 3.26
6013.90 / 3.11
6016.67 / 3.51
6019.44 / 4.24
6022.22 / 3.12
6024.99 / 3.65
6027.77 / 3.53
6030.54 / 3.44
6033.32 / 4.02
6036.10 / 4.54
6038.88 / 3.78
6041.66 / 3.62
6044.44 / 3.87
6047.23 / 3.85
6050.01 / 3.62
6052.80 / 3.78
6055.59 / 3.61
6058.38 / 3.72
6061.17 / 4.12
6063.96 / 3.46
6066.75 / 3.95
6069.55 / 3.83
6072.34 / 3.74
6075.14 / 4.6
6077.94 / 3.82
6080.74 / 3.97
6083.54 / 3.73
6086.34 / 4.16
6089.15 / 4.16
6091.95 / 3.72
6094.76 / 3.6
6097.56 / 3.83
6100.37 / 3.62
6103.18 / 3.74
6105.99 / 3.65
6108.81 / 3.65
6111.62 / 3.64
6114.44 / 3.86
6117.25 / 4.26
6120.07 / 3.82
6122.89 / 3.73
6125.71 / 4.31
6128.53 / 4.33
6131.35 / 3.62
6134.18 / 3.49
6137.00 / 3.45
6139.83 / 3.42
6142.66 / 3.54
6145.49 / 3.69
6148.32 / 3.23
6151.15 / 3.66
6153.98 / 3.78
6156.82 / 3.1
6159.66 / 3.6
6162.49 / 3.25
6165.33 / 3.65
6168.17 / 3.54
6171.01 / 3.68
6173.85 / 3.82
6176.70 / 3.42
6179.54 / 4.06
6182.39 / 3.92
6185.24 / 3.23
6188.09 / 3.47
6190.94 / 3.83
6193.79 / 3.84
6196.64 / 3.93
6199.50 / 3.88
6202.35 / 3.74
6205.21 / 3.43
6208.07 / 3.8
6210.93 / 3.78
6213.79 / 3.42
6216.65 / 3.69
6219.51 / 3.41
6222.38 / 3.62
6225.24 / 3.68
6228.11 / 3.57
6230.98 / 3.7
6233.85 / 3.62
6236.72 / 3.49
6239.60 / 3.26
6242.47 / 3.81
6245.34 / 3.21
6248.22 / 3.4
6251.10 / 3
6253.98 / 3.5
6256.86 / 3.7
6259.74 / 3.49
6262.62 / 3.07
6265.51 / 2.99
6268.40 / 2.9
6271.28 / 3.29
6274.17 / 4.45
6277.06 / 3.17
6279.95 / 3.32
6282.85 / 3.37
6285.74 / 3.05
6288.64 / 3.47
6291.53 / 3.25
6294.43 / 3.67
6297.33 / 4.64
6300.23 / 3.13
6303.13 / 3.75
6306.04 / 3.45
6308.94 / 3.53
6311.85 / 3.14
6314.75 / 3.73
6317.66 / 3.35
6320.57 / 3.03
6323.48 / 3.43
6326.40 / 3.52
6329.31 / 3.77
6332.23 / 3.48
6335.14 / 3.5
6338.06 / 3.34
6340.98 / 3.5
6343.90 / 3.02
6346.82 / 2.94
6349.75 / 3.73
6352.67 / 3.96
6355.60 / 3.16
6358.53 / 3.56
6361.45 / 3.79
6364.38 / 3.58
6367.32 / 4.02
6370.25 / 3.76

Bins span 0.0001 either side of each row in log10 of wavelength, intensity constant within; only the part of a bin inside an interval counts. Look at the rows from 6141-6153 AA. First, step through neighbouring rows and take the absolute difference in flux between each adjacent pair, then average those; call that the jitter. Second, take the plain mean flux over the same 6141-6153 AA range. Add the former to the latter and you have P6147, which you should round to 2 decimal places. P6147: 3.88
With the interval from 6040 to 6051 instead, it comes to 3.91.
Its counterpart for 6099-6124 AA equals 3.95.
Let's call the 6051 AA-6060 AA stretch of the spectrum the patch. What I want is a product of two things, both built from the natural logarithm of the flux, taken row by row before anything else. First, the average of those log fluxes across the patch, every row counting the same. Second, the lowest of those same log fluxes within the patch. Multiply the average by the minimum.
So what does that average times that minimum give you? 1.68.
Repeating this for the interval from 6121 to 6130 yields 1.86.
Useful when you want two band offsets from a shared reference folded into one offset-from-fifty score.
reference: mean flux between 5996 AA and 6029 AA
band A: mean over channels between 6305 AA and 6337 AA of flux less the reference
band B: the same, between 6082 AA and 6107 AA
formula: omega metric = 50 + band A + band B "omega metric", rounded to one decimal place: 50.3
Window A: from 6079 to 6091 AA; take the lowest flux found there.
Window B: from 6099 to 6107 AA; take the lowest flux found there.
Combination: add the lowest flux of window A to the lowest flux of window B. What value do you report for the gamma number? 7.35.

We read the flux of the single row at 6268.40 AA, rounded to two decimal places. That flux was 2.90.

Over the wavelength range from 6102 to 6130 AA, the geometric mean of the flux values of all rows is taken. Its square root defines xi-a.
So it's 1.97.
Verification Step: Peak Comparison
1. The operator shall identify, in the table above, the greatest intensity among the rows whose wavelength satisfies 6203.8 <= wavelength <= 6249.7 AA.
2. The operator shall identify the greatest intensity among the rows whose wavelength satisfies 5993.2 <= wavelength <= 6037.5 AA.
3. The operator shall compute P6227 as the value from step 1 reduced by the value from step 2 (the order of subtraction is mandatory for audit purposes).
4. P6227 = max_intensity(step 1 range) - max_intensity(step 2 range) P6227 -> -0.7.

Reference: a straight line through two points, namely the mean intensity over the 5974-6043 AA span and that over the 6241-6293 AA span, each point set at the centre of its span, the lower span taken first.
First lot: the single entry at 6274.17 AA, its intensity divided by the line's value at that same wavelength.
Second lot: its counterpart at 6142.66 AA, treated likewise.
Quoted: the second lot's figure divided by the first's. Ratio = 0.77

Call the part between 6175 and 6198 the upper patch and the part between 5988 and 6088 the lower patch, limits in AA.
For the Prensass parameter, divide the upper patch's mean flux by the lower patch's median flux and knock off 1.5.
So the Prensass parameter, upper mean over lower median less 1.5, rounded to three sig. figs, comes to -0.506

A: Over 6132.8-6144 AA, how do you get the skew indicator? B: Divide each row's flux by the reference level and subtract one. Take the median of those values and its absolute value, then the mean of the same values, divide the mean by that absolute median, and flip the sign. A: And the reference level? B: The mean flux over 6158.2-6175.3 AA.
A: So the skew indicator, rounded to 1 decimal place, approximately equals 1.0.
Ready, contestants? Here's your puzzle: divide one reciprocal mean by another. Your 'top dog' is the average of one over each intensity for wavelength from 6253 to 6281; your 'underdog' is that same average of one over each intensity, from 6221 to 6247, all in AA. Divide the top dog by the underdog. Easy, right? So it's 1.06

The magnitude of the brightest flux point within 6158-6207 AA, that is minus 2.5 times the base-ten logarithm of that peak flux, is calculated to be -1.52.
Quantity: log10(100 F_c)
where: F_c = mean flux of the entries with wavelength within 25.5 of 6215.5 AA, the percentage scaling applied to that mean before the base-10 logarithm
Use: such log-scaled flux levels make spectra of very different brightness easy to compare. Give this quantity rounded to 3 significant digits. 2.56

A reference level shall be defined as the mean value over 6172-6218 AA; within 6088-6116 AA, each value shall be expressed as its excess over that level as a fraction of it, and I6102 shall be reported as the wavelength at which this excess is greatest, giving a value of 6089.15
